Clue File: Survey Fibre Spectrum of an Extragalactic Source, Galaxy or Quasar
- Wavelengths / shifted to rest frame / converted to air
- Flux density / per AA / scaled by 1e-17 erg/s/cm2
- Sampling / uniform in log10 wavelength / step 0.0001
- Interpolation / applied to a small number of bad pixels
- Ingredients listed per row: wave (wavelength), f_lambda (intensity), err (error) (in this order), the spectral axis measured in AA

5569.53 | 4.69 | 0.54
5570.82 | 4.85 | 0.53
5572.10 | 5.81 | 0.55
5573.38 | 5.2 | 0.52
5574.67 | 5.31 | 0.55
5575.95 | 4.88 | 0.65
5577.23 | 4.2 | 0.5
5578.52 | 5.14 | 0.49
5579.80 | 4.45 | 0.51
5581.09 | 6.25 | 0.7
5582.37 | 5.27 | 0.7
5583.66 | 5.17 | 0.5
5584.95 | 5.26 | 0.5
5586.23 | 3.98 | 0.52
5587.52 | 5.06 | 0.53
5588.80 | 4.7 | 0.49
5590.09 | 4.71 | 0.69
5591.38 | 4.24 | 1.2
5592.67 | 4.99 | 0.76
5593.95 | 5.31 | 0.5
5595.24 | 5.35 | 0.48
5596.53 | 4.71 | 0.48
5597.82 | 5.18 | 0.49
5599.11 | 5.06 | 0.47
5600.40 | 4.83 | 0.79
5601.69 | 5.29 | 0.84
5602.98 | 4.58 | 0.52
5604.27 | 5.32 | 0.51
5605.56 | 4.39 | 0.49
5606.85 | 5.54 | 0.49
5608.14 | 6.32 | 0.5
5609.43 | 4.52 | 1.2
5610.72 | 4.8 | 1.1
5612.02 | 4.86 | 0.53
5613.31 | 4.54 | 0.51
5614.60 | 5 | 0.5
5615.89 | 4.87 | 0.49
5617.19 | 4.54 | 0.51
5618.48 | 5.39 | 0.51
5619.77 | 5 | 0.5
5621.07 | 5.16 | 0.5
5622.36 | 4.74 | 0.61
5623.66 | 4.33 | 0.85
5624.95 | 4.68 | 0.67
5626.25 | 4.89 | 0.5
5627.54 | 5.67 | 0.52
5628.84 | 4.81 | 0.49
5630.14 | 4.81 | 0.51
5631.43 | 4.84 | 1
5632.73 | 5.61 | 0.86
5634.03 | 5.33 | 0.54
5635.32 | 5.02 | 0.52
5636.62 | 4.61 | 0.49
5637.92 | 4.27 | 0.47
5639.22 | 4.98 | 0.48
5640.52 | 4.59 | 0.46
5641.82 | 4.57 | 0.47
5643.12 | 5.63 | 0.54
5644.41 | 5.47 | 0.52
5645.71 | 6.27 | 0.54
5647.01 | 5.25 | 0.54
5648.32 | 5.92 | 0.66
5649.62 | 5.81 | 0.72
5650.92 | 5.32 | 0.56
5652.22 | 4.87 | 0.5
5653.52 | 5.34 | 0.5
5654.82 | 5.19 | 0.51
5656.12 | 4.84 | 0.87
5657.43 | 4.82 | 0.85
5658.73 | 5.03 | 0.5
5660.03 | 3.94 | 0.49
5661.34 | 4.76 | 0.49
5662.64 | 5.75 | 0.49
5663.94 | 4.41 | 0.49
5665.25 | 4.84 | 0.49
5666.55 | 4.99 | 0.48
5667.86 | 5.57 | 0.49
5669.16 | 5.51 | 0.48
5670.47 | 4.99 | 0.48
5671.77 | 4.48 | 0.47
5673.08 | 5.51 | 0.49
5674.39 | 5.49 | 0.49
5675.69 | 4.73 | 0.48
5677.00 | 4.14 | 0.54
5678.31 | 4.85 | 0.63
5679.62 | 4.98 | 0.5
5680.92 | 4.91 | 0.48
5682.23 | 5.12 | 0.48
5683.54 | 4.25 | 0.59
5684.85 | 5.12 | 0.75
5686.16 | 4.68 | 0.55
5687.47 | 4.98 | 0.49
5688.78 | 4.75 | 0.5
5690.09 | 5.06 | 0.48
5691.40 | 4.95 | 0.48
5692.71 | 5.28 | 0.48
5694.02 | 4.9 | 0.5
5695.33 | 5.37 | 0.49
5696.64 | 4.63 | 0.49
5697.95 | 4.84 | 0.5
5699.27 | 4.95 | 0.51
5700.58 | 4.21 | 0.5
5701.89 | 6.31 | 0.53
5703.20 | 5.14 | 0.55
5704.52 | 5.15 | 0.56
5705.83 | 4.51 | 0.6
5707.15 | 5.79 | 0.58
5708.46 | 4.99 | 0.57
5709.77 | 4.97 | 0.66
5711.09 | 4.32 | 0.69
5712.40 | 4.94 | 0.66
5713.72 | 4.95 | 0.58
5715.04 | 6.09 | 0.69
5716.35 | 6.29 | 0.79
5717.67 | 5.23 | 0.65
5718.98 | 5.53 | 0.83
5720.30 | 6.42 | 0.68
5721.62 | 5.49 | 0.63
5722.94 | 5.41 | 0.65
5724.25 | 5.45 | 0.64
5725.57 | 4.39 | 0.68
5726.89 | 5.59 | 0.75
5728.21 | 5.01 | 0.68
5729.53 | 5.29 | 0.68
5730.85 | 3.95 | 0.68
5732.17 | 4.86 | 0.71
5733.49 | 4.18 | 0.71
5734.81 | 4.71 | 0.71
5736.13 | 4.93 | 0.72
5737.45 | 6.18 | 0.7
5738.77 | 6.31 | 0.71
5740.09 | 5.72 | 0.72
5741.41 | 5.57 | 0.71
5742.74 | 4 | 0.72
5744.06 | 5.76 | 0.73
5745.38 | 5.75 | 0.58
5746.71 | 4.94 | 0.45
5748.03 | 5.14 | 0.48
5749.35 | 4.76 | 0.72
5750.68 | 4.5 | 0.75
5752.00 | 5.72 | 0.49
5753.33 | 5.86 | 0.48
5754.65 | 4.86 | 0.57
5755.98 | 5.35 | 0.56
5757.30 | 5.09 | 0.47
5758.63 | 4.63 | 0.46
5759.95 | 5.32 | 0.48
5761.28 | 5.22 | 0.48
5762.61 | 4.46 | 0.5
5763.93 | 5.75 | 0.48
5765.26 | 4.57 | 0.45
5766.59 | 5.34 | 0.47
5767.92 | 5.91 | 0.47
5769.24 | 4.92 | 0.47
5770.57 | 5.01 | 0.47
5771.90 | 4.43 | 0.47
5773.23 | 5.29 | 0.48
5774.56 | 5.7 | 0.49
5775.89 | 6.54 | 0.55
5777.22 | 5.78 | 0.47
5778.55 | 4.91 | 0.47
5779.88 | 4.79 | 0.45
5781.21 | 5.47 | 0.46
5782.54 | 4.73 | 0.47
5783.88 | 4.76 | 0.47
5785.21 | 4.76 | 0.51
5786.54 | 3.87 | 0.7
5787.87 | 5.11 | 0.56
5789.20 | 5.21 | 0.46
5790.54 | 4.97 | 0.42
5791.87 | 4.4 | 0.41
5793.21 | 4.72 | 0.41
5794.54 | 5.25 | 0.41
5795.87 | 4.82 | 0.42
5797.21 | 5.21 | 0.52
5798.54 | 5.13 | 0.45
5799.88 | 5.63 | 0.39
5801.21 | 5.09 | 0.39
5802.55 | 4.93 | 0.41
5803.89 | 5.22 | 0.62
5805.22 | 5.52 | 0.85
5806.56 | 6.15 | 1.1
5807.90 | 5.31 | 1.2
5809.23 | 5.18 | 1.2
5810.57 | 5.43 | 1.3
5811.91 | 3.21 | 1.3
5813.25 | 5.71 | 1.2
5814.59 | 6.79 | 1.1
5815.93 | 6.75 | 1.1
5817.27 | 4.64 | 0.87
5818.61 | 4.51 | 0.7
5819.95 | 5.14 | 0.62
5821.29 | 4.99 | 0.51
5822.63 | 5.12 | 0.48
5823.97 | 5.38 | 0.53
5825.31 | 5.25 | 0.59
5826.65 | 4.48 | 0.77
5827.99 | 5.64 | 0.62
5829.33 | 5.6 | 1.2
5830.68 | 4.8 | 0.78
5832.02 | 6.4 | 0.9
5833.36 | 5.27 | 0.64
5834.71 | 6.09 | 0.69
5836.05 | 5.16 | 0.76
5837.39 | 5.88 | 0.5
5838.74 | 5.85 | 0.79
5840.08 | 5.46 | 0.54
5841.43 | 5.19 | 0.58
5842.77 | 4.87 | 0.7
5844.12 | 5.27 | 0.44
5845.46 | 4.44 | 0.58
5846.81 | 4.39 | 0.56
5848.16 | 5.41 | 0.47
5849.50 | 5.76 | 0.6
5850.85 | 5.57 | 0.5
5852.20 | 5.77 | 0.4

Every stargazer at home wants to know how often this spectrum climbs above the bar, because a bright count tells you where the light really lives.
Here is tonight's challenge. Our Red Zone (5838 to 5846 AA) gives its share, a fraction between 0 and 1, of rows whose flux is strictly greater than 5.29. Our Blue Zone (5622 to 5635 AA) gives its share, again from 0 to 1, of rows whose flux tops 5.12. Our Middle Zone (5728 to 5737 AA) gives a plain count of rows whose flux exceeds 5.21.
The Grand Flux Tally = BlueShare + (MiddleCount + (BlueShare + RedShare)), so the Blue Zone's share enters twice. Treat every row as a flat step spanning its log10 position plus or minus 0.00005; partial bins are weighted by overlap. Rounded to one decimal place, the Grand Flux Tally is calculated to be 1.9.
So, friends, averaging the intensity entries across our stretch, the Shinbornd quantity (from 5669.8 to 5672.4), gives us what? 4.74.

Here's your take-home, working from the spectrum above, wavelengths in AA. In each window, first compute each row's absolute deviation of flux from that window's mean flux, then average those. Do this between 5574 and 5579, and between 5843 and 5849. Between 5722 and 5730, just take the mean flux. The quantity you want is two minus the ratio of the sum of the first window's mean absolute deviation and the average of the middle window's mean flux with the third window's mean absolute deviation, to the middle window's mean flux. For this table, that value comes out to 1.39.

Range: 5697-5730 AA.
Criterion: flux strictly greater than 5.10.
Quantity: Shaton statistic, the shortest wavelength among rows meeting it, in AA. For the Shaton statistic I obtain 5701.89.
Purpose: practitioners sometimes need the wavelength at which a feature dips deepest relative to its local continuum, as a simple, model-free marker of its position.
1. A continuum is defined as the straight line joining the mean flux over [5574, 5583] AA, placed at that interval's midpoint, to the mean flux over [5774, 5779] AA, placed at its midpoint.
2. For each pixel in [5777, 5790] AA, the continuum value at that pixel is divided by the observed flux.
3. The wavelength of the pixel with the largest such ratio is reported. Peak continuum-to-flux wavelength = 5786.54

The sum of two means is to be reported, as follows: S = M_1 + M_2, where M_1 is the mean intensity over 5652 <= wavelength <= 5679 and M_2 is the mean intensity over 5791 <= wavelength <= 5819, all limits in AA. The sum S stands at 10.2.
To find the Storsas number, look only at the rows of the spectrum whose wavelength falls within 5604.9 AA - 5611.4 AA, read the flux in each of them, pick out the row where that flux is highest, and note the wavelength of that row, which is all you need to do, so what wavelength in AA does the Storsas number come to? 5608.14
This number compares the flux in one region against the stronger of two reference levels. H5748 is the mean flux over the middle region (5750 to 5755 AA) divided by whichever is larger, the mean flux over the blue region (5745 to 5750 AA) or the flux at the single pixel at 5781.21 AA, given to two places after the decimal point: 0.96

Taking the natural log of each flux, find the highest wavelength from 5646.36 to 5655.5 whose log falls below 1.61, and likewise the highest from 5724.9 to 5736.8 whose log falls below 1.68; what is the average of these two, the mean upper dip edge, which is 5694.2 AA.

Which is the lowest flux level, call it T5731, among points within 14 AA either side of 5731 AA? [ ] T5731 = 3.95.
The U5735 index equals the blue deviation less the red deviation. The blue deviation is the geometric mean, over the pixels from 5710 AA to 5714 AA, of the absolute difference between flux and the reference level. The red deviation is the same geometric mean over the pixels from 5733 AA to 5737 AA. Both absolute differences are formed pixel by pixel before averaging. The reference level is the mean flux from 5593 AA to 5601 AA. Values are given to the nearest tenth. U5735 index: -0.1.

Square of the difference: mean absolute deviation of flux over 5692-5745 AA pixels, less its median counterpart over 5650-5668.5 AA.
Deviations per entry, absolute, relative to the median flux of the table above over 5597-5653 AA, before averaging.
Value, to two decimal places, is 0.10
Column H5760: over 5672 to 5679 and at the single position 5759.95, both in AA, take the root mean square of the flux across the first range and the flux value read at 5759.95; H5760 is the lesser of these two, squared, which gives 24.7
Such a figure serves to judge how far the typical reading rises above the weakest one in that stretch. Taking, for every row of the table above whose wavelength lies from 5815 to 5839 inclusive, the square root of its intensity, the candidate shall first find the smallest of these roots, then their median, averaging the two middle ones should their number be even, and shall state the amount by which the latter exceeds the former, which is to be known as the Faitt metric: 0.18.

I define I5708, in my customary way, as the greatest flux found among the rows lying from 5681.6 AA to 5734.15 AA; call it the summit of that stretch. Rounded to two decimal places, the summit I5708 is 6.42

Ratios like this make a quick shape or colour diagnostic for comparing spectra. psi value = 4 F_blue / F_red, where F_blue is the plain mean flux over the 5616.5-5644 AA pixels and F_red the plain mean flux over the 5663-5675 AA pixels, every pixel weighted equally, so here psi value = 3.87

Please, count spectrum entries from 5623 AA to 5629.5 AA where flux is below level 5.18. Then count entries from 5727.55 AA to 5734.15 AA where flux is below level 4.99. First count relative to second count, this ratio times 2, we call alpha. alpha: 2.7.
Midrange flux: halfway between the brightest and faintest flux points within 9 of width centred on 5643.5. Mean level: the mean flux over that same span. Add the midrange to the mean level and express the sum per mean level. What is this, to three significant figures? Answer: 2.03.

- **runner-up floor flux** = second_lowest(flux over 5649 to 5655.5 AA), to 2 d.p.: 5.19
